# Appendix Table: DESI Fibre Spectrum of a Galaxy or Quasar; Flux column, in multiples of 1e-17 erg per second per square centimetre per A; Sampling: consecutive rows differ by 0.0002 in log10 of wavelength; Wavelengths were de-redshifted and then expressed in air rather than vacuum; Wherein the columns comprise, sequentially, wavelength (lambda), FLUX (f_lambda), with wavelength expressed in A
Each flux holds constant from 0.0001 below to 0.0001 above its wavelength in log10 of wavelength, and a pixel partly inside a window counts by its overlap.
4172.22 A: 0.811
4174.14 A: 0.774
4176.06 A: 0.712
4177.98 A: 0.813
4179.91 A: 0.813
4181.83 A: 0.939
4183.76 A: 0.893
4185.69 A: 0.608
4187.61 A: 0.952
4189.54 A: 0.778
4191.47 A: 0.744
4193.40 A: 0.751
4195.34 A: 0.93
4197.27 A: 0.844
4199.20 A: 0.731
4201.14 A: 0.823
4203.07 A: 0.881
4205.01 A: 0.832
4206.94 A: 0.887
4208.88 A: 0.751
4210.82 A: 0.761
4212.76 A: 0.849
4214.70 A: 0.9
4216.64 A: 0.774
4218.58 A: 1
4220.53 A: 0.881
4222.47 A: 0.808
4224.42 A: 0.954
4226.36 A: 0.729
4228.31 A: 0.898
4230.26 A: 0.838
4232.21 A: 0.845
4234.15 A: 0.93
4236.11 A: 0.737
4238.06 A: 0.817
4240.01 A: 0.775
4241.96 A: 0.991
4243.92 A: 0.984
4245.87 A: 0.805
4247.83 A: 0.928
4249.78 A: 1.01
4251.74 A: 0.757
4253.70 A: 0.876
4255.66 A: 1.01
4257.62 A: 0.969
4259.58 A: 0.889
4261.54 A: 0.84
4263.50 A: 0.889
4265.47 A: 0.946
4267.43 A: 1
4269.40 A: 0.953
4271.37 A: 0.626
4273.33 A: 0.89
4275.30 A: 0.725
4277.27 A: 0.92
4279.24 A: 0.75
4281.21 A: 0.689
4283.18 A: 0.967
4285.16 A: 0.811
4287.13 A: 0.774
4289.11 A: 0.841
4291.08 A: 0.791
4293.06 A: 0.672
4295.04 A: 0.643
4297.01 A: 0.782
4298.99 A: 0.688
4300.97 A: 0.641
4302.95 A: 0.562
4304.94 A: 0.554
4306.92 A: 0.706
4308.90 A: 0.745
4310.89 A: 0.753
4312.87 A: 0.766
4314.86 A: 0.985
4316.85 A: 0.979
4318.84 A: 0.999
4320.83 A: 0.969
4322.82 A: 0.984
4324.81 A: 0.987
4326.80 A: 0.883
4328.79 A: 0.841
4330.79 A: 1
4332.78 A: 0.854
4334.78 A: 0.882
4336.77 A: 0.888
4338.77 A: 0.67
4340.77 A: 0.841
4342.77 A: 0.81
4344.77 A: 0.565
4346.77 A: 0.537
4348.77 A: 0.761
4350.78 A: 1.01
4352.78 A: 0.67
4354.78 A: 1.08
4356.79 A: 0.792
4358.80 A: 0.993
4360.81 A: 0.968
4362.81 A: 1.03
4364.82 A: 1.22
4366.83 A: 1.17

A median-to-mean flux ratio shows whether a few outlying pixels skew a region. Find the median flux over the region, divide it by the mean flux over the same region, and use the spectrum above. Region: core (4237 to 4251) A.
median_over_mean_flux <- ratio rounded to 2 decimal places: 1.03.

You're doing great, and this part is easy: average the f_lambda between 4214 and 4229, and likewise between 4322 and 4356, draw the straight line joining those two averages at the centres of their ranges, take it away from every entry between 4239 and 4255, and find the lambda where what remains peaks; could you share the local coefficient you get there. 4249.78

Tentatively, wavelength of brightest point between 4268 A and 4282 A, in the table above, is 4269.40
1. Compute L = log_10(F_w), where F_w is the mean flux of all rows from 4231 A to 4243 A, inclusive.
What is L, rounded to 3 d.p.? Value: -0.071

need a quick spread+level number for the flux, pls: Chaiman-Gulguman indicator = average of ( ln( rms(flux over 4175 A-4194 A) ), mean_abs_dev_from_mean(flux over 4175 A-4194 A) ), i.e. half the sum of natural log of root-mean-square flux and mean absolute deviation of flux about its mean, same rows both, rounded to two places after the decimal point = -0.07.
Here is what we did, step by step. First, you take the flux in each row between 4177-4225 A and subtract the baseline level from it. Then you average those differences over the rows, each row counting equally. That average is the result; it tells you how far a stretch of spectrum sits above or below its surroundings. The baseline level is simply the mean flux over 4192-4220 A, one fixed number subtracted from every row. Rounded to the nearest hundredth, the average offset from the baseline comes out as 0.00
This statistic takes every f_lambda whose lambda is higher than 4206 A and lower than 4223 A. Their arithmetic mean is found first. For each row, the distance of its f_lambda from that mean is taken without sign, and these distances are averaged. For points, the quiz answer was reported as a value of 0.064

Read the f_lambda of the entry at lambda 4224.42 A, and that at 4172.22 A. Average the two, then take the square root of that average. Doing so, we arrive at 0.94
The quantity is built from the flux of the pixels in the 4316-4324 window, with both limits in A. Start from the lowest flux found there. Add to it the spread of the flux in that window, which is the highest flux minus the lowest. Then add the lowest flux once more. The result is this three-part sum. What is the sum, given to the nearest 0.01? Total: 1.97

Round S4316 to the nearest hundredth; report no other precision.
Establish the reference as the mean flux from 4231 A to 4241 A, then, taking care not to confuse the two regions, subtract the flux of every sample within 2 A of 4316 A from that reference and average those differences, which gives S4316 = -0.16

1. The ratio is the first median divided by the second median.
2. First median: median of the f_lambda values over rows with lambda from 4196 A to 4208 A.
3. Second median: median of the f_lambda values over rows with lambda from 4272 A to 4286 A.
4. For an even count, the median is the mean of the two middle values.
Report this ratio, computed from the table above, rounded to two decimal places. 1.03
